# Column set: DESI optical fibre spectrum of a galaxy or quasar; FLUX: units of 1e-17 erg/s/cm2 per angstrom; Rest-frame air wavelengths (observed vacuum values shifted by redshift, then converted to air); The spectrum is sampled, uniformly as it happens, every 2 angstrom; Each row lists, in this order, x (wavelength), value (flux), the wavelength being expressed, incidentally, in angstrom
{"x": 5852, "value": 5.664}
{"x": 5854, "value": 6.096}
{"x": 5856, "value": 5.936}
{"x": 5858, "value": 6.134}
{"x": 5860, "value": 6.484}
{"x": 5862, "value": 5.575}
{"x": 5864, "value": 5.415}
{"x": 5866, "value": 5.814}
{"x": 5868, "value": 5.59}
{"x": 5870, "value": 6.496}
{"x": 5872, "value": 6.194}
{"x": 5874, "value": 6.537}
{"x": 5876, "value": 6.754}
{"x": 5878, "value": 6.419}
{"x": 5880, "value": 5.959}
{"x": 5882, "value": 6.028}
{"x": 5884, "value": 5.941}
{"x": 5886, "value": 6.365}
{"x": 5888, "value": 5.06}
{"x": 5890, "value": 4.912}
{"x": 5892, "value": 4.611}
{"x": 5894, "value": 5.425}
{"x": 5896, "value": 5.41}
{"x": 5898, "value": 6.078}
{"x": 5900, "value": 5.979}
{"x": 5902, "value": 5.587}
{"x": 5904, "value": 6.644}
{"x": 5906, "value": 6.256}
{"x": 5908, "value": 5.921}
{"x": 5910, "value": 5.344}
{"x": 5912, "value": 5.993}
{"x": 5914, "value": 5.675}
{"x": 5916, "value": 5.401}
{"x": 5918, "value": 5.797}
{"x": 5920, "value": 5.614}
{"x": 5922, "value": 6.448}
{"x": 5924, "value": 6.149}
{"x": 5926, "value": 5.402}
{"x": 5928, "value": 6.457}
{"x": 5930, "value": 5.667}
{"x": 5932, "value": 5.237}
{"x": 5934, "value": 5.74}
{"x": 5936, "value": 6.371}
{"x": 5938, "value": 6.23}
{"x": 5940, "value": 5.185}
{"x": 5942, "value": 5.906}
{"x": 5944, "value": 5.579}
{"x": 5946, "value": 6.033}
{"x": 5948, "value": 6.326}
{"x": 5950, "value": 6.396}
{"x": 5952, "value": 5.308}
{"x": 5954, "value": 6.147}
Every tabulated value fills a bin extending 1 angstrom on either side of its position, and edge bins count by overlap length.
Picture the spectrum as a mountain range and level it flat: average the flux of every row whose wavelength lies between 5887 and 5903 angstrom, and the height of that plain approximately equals 5.38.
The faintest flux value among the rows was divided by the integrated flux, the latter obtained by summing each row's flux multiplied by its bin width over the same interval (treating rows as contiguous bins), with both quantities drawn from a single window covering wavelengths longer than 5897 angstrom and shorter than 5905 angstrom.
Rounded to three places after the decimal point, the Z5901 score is 0.115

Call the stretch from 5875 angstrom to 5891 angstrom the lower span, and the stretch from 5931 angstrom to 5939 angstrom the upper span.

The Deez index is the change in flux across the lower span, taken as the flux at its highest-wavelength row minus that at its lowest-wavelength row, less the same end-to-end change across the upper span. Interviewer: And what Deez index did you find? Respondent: -2.8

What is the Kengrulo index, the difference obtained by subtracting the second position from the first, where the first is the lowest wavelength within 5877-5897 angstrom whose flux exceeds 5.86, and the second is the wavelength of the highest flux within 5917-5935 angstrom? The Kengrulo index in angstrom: -50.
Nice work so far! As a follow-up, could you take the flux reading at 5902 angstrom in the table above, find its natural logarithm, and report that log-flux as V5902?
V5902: 1.72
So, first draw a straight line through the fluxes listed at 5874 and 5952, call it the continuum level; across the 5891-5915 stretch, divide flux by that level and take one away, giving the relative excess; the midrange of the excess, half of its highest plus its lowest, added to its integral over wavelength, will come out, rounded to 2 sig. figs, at -1.4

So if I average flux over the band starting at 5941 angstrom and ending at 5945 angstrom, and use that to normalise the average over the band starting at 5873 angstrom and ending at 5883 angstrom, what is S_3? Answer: 1.10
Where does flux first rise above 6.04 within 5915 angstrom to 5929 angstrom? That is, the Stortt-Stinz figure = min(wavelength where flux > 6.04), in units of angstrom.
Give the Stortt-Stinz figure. 5922 angstrom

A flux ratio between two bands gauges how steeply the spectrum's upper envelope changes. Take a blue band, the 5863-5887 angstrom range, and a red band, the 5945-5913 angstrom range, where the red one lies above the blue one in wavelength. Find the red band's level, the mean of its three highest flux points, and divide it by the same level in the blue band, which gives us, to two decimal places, 0.97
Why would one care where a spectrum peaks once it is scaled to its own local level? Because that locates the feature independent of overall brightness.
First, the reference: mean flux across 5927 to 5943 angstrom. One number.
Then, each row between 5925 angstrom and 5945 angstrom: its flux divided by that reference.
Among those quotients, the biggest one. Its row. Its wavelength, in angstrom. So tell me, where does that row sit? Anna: 5928 angstrom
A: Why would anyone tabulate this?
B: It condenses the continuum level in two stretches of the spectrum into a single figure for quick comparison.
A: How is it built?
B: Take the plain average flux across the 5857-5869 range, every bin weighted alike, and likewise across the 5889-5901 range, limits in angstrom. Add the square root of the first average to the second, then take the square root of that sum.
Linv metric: 2.80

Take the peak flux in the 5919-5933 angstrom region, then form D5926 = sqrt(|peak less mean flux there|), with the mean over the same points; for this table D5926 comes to 0.78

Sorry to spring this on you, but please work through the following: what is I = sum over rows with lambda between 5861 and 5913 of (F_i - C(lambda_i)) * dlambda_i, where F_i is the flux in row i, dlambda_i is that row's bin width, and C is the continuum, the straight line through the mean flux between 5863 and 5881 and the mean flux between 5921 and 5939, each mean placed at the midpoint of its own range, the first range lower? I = -12.0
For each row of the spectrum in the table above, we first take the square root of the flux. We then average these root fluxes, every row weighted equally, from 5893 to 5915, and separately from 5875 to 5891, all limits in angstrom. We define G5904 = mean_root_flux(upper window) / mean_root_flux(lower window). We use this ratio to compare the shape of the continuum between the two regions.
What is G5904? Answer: 0.994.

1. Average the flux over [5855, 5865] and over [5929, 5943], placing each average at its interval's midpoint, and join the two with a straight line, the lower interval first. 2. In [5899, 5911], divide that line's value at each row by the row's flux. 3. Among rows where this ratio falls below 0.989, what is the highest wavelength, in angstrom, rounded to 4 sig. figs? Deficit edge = 5908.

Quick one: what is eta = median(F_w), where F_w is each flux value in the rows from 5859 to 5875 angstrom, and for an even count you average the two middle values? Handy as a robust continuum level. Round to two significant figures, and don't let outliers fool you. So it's 6.0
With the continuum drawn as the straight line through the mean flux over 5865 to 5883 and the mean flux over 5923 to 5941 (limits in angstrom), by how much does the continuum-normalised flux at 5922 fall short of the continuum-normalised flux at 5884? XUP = -0.13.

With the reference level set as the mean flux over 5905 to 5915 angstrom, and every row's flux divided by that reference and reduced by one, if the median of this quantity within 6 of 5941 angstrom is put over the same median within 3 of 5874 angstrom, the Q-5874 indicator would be 0.19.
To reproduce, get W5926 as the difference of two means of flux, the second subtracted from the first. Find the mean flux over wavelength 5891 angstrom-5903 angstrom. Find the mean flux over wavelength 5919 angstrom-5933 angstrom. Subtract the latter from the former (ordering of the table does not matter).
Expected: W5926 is -0.34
